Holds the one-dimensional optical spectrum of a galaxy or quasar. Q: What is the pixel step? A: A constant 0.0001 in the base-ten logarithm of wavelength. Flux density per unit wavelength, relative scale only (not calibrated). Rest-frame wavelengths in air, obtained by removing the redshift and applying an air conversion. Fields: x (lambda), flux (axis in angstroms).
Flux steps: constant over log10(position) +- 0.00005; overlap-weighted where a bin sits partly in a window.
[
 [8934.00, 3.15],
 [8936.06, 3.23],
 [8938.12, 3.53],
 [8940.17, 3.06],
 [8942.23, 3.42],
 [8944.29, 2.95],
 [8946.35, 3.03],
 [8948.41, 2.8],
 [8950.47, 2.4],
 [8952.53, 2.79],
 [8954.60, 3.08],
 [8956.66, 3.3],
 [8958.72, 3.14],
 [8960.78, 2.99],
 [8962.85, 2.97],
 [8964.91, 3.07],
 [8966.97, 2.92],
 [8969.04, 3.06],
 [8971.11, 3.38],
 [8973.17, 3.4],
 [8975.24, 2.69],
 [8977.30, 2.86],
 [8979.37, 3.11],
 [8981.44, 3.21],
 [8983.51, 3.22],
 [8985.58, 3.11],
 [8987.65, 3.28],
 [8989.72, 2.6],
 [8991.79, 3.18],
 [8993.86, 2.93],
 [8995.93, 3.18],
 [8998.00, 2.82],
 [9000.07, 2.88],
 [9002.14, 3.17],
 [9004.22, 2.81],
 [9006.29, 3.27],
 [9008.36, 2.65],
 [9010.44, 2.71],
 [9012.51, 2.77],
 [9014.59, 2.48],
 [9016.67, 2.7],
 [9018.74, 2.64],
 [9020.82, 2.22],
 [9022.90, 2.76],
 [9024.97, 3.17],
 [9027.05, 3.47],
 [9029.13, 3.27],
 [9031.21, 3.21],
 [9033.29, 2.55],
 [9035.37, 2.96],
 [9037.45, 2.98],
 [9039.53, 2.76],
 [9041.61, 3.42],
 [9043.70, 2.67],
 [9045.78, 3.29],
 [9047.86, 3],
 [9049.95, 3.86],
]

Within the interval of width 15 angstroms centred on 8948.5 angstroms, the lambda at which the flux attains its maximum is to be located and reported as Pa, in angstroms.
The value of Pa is 8942.23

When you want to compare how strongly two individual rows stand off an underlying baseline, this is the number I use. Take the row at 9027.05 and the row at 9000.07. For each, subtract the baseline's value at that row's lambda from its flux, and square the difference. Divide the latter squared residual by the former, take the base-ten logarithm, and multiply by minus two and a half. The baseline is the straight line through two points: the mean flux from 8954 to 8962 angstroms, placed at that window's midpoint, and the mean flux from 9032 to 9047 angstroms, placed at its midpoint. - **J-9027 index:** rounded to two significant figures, 2.5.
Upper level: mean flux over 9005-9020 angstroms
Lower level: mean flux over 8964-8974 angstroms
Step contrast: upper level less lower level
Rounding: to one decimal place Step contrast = -0.4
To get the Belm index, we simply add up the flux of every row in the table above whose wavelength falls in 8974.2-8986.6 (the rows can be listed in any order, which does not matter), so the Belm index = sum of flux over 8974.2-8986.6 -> 18.2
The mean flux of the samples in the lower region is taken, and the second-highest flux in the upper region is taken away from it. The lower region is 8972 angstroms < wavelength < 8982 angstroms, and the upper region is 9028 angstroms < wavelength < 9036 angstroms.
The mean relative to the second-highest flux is -0.16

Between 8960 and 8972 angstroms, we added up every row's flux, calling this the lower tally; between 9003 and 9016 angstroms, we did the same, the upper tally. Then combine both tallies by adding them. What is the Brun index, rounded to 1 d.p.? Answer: 35.1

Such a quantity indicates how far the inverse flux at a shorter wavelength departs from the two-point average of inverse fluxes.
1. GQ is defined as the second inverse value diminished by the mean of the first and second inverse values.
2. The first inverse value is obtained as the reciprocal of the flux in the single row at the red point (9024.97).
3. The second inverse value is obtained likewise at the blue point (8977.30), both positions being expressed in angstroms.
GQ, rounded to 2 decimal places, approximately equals 0.02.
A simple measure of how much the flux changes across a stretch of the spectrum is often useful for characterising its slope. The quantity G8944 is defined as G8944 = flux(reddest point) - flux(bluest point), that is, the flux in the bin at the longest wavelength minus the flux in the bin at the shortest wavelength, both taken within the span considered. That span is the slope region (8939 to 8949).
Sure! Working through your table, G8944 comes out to -0.3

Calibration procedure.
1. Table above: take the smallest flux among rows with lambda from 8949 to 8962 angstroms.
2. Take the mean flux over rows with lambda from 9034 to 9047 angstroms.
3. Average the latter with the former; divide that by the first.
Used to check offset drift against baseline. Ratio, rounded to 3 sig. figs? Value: 1.13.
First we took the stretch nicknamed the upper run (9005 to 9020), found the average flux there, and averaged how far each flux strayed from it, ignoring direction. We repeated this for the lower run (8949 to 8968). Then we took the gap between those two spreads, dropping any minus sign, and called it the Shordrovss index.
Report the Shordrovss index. 0.016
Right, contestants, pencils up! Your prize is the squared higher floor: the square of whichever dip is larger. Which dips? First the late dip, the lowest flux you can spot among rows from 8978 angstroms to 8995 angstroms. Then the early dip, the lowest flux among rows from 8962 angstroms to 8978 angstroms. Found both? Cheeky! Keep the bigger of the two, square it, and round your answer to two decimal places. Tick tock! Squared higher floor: 7.24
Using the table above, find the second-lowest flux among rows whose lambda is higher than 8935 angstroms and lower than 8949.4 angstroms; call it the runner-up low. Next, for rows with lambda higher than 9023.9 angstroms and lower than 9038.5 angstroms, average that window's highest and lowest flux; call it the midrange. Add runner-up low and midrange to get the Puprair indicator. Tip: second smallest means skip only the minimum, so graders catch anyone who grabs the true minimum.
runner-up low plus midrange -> 5.96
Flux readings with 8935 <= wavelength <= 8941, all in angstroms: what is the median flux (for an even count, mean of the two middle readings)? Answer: 3.23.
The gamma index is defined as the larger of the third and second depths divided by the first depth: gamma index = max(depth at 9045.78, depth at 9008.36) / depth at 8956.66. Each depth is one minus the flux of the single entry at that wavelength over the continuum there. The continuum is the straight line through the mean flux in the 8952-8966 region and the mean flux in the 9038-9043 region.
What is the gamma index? -1.66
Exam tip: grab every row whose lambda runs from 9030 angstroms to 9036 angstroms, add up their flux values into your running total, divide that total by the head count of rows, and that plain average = 2.91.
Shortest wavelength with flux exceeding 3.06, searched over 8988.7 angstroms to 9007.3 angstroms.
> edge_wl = 8991.79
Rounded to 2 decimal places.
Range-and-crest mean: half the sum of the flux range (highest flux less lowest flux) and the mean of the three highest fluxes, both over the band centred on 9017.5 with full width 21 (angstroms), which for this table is 2.19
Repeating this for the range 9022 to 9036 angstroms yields 2.12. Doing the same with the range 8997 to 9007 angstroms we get 1.78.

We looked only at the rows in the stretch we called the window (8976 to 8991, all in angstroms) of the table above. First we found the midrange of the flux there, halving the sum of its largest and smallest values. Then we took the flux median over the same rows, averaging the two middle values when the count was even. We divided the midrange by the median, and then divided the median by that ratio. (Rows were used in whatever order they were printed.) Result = 3.29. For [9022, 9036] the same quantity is 3.34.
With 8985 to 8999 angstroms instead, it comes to 3.29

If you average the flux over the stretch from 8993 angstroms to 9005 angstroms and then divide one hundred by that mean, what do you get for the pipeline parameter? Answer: 33.7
